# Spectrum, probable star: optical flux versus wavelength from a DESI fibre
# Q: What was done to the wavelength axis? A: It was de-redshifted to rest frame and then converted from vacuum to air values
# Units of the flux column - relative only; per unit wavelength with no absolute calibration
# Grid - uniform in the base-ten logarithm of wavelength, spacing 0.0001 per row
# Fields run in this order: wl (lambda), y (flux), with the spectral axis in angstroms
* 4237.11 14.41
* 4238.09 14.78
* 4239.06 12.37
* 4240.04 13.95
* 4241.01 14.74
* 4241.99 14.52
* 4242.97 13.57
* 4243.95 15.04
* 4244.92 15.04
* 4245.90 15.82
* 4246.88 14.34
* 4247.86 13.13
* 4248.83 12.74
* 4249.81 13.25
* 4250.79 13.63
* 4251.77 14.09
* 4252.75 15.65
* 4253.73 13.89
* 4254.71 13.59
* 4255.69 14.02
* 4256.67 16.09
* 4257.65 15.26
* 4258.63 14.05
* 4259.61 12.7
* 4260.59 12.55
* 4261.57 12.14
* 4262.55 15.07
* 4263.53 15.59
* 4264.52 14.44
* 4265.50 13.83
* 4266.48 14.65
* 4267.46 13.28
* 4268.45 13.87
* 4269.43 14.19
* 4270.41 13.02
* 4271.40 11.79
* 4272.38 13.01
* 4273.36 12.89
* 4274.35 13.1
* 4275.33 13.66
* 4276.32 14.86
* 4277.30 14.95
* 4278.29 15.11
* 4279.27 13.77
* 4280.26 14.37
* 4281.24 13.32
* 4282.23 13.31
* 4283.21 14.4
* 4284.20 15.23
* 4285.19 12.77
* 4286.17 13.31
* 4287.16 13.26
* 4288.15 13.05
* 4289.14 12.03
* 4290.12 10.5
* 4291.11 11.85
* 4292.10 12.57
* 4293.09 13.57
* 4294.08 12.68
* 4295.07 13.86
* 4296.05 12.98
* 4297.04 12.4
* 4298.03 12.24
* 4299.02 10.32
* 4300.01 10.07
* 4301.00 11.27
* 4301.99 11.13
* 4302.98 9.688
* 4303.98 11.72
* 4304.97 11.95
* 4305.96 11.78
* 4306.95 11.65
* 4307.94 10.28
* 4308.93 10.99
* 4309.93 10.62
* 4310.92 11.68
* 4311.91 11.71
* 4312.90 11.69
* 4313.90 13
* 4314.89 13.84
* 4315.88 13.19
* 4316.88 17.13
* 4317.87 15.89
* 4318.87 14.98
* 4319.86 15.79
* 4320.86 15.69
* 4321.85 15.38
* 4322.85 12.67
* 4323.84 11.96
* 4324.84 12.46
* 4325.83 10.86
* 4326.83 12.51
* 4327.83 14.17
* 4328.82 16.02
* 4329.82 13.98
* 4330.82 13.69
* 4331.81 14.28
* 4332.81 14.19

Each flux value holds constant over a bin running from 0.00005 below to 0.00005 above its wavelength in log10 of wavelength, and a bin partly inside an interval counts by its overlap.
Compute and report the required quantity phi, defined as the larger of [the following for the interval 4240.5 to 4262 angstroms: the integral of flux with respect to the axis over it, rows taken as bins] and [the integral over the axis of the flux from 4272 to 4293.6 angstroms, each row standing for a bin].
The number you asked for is 303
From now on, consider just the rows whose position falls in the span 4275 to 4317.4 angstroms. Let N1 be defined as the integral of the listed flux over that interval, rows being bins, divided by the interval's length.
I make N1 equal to 12.6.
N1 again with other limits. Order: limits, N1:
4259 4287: 13.8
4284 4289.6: 13.2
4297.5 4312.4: 11.1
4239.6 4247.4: 14.6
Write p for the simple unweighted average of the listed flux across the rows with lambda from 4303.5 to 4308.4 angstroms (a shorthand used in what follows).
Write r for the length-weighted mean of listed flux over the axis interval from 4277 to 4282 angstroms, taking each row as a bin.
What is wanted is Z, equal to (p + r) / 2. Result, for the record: 12.8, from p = 11.5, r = 14.2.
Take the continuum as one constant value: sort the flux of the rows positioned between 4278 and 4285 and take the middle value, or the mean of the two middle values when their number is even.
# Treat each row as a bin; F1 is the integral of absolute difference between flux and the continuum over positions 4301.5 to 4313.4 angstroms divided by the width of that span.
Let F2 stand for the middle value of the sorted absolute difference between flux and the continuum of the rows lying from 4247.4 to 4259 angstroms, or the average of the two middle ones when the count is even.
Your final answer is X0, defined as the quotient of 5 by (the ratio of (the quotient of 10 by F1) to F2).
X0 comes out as 1.3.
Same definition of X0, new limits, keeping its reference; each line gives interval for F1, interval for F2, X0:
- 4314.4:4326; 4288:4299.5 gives 1.5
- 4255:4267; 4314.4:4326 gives 0.7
